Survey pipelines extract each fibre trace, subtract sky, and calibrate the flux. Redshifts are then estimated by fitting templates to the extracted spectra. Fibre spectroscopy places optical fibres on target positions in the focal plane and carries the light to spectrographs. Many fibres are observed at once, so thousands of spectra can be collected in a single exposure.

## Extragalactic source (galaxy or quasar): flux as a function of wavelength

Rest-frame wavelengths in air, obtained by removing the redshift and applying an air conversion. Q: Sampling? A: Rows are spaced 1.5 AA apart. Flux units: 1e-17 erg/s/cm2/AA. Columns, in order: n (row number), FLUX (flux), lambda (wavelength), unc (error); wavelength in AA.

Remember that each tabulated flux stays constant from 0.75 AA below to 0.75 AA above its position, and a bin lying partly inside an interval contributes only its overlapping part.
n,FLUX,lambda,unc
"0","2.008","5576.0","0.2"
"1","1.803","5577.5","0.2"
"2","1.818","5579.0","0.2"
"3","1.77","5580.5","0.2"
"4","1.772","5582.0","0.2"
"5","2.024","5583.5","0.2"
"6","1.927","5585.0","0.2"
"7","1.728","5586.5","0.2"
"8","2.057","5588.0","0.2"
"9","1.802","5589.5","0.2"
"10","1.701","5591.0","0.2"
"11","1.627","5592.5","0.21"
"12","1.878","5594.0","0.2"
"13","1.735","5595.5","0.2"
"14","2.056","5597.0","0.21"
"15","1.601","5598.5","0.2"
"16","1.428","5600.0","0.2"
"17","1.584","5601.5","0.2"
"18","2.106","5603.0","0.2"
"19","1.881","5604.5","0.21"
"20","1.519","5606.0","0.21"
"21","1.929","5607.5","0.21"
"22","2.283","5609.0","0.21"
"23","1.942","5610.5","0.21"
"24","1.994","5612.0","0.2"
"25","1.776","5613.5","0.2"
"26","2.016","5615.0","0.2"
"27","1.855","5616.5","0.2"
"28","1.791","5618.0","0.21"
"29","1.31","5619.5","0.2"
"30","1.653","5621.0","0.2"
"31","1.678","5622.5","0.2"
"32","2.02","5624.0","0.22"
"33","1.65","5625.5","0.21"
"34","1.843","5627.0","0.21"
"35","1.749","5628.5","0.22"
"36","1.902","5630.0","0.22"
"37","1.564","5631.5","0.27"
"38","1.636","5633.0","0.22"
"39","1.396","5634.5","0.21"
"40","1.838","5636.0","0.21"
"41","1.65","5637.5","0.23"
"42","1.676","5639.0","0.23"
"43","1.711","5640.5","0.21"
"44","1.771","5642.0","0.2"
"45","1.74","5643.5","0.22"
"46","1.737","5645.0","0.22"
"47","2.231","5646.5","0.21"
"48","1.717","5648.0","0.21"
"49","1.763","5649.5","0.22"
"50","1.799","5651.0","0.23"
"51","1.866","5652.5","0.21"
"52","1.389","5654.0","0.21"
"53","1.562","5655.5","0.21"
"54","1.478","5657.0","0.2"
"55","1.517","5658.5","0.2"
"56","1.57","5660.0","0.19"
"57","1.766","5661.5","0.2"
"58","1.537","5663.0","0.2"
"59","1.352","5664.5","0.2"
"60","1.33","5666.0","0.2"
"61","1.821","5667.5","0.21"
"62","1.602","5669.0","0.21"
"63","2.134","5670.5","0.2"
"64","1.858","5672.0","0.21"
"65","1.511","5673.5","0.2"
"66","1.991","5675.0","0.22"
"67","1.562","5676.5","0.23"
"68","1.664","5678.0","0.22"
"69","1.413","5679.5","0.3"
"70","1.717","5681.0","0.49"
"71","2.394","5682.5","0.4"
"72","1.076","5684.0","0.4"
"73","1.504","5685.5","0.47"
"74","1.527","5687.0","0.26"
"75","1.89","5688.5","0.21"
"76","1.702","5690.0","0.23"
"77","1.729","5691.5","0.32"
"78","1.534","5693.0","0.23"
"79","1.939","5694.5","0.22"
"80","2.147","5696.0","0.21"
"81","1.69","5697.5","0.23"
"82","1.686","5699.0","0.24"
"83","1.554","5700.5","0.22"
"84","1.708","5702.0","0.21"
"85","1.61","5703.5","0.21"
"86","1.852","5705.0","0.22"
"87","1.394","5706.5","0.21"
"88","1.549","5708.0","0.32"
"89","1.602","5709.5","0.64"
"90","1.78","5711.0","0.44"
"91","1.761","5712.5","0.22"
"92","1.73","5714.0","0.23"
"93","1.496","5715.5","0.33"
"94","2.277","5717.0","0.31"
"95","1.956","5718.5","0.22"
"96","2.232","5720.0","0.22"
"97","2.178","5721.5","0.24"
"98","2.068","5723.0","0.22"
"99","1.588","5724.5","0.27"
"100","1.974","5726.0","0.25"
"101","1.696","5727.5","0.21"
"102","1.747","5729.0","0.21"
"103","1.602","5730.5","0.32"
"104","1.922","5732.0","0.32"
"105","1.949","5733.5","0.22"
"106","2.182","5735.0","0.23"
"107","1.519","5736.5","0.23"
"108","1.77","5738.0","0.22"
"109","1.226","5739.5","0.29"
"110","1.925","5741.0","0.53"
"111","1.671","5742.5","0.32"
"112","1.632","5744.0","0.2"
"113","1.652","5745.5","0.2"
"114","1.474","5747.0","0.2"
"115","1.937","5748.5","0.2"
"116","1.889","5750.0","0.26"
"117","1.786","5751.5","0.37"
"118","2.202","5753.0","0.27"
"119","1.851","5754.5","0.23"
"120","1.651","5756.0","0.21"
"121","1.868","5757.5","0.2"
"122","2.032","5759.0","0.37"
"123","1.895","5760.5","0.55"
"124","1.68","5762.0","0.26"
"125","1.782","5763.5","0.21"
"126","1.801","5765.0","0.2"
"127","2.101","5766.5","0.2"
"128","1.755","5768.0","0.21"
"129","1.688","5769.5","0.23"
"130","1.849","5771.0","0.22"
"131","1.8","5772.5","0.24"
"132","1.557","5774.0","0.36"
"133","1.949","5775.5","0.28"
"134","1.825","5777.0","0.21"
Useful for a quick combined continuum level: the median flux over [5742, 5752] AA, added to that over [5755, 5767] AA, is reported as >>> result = 3.51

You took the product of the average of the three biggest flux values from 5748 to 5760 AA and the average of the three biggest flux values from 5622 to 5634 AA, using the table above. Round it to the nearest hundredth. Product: 3.95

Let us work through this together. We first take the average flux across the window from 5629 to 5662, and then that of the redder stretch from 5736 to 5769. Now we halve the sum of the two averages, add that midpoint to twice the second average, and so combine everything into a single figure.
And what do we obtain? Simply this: 5.29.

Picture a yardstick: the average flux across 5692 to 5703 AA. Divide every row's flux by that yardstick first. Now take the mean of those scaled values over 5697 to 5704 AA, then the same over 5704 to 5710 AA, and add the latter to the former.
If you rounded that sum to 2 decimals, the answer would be 1.86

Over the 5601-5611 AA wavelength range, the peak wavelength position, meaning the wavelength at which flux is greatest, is 5609.0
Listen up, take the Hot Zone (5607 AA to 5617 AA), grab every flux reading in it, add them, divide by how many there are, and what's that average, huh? 1.97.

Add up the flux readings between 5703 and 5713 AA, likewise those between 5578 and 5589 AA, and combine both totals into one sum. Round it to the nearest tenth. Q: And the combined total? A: 24.6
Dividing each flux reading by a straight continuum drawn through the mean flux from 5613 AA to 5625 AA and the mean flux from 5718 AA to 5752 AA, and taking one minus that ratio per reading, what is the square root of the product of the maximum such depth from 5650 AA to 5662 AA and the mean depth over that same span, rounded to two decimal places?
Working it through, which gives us 0.14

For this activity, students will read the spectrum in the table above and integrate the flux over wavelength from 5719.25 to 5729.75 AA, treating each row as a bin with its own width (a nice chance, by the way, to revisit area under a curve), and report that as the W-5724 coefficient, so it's 20.2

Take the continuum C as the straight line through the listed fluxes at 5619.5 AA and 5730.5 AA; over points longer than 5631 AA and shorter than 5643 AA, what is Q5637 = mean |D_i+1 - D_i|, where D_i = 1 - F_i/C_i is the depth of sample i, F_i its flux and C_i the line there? 0.11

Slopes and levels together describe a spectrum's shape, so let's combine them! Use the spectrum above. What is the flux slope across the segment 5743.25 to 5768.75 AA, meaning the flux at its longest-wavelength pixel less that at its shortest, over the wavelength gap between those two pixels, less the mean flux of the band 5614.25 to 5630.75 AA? -1.76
